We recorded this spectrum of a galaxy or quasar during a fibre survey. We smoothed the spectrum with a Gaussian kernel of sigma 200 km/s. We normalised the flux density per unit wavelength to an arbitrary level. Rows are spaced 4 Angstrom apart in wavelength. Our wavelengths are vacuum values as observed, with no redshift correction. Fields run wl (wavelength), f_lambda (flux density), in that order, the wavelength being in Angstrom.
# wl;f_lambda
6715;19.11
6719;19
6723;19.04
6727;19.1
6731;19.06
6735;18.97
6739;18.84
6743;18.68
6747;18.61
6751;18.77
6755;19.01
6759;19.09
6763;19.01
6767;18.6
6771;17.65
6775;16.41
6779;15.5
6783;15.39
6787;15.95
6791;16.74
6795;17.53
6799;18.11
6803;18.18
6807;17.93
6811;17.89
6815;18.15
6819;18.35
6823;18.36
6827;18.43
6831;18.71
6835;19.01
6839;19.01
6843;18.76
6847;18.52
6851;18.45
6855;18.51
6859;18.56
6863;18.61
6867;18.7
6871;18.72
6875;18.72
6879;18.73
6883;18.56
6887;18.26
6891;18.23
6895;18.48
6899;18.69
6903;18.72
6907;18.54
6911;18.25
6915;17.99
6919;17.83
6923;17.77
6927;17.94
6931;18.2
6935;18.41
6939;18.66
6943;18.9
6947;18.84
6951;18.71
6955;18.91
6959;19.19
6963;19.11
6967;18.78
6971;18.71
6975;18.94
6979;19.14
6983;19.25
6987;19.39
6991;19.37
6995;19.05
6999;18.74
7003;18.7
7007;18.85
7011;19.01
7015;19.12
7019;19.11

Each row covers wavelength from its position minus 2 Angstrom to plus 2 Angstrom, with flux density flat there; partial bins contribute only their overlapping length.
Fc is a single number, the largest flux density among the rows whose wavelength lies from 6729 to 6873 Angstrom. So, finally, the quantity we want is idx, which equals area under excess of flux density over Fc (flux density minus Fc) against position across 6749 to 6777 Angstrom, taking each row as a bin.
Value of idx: -20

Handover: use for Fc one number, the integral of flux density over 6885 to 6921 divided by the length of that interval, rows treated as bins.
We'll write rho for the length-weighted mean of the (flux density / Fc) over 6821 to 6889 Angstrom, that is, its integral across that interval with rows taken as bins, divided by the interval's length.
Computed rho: 1.016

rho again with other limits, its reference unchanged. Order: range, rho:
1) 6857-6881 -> 1.019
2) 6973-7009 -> 1.039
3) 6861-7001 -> 1.018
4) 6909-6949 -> 0.997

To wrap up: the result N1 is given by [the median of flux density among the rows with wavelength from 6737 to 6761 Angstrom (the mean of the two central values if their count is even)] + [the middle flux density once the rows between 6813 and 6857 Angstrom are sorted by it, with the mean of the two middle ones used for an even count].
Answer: 37.3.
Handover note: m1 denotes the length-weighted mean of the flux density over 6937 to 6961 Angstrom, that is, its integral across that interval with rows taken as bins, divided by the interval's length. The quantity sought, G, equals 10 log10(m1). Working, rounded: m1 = 18.9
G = 12.8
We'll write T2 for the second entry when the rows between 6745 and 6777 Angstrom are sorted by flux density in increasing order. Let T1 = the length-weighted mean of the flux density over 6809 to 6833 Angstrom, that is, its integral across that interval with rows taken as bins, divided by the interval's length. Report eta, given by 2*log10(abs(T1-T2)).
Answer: -0.4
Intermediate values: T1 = 18.3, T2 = 17.65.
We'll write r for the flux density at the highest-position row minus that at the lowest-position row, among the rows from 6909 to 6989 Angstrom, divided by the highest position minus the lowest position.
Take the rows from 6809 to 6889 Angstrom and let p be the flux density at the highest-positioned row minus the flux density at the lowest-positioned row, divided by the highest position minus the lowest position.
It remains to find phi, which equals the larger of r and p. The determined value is 0.015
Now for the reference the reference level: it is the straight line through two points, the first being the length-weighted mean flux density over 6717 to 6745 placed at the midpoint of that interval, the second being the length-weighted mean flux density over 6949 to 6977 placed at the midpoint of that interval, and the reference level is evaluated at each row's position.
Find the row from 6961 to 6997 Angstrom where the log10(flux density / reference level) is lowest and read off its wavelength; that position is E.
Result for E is 6971 Angstrom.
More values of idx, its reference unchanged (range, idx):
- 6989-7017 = -3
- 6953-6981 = -3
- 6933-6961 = -8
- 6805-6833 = -23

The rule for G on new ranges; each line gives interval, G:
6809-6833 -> 12.6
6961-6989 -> 12.8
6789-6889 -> 12.6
